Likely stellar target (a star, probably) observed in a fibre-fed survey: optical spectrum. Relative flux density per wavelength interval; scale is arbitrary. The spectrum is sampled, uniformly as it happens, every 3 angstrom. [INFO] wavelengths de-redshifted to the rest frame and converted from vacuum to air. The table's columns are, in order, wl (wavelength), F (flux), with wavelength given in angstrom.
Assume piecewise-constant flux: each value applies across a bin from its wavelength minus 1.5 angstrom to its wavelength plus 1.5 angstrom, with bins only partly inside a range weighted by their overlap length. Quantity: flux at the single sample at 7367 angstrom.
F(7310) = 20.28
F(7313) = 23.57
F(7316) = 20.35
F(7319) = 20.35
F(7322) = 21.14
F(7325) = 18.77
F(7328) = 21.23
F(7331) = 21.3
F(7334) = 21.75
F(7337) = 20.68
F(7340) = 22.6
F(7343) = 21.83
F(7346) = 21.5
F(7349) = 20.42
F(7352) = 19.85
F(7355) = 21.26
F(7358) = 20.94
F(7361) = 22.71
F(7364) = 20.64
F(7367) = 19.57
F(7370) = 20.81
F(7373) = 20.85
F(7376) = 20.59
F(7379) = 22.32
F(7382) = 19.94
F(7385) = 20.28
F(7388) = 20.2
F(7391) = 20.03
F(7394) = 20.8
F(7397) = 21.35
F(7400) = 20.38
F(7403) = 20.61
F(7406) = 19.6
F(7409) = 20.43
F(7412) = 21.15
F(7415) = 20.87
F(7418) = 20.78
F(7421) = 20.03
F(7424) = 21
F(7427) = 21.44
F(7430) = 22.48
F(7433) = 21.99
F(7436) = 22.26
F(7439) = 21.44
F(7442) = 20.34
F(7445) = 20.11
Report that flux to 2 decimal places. 19.57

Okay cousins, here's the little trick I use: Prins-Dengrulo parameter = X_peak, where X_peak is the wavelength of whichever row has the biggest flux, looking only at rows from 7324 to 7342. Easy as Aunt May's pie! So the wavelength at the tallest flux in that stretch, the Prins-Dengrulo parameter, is 7340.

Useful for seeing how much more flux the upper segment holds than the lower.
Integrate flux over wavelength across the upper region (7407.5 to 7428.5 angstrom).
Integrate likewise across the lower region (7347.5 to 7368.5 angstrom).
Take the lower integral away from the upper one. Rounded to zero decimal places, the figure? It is 1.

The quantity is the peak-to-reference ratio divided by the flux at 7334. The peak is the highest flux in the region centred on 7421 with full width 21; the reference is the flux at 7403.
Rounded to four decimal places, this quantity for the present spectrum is 0.0501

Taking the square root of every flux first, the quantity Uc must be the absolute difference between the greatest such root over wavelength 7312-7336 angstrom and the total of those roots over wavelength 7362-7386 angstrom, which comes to 31.47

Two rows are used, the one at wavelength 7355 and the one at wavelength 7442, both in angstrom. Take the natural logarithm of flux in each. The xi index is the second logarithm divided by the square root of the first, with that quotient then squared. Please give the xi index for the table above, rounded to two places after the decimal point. 2.97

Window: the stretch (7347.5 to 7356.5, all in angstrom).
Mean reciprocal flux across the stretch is 0.0488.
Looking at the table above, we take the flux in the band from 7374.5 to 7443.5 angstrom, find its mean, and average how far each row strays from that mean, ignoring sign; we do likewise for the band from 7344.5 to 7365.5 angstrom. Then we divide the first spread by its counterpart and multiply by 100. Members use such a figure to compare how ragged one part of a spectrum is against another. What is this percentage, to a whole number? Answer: 98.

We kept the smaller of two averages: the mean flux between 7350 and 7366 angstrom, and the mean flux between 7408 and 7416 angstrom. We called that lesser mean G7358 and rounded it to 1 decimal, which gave 20.8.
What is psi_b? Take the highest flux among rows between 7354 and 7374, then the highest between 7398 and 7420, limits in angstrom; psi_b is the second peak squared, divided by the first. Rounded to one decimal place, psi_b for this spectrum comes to 19.7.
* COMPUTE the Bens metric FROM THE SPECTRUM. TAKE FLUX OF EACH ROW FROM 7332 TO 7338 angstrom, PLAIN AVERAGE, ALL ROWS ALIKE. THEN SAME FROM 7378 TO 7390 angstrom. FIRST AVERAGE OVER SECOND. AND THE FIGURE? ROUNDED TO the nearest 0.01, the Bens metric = 1.03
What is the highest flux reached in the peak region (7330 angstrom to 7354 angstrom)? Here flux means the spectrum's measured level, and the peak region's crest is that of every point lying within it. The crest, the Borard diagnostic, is 22.6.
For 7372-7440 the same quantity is 22.48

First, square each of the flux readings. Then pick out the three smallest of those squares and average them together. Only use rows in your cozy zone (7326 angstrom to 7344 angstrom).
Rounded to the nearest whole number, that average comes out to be 444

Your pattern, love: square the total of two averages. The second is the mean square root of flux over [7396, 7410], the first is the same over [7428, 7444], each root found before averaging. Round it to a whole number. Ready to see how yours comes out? 84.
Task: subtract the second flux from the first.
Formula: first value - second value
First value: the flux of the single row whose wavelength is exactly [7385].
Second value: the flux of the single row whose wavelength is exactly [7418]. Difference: -0.5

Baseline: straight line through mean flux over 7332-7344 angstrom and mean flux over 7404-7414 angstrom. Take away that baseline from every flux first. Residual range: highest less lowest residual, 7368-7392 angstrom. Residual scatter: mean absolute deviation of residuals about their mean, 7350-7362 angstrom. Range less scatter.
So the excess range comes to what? 1.5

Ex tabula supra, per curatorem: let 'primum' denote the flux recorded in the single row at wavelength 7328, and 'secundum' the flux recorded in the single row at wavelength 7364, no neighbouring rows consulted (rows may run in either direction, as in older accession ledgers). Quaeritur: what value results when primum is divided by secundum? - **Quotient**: 1.03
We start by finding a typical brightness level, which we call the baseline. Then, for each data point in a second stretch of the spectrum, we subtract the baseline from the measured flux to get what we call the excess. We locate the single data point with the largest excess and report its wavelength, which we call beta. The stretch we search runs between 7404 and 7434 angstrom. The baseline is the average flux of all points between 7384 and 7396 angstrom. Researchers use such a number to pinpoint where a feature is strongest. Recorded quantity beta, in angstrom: 7430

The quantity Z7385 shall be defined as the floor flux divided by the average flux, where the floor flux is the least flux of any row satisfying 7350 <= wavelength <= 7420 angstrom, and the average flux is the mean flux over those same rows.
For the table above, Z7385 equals 0.946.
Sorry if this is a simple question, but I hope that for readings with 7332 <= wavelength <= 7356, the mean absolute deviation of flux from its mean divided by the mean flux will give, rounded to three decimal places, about 0.032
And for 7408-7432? 0.024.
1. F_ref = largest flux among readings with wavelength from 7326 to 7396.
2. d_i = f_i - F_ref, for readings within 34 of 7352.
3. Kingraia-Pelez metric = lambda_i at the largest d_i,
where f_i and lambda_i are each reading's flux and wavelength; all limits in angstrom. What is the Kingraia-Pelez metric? 7361 angstrom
